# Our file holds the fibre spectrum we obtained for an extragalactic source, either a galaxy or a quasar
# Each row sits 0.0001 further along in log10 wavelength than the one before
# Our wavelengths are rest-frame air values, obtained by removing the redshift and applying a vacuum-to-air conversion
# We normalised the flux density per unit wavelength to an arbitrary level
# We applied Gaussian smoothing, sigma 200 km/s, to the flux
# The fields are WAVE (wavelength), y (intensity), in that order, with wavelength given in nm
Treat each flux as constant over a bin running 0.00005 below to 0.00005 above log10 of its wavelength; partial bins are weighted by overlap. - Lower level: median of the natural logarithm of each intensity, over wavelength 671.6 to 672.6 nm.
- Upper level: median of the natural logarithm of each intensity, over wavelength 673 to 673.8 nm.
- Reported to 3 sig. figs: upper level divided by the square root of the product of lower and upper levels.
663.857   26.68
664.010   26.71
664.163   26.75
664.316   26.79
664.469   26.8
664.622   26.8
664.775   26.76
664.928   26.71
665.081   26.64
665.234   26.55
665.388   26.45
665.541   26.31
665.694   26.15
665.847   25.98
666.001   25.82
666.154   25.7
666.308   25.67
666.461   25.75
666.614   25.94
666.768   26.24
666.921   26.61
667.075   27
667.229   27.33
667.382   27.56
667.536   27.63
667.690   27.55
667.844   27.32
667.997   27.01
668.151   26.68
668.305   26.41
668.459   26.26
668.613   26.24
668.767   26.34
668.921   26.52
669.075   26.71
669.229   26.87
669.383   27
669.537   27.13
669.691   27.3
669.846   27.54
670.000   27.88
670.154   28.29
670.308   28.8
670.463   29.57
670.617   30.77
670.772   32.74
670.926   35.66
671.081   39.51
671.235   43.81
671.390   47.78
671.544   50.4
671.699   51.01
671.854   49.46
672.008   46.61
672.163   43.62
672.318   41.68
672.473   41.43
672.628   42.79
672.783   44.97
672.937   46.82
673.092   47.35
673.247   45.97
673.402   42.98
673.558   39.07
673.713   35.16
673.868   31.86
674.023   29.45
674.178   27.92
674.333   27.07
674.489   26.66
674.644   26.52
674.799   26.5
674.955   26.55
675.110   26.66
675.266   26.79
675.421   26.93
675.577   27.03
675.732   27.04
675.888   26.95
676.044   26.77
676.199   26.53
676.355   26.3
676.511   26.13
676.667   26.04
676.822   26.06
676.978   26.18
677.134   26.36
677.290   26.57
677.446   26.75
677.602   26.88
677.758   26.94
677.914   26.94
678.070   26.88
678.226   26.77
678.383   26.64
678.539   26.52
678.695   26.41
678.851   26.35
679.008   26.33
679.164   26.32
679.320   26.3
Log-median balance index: 0.994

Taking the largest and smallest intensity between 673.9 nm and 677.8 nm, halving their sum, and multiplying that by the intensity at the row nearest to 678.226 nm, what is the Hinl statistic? 743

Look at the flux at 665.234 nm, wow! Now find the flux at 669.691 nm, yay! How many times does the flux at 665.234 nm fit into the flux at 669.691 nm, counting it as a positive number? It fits 1.03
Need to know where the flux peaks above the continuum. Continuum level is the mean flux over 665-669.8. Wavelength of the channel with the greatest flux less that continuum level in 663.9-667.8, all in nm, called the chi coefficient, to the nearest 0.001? 667.536 nm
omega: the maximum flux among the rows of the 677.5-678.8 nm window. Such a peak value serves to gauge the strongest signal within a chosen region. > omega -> 26.94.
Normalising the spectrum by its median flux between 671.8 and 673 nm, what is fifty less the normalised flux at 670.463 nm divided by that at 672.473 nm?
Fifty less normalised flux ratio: 49.3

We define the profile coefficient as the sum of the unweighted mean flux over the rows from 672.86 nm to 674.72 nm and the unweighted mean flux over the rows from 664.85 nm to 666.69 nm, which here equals 62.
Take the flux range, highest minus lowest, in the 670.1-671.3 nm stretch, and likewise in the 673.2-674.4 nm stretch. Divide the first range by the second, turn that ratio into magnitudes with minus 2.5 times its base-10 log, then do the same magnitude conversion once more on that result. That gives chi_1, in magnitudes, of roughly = 1.7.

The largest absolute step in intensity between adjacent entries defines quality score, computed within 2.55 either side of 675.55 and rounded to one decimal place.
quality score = 3.9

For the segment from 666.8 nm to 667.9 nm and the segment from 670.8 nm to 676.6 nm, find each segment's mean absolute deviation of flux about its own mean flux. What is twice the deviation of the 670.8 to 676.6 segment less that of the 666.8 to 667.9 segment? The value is 17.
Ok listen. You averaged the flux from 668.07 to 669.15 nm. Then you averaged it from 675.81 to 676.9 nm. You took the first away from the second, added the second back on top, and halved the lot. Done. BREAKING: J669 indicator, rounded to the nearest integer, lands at 13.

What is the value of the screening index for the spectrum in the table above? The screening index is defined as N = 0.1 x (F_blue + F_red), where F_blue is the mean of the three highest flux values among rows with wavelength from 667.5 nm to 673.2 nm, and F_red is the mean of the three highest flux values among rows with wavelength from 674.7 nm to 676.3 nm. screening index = 7.7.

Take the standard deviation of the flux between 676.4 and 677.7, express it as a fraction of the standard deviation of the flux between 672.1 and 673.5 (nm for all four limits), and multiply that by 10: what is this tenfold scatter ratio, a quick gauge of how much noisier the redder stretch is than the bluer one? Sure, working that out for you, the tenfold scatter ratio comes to 1.5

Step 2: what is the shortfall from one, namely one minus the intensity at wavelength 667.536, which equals -26.6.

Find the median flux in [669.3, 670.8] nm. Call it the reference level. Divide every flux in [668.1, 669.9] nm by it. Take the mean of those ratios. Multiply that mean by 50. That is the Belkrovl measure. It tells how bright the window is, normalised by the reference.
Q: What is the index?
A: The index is 47.6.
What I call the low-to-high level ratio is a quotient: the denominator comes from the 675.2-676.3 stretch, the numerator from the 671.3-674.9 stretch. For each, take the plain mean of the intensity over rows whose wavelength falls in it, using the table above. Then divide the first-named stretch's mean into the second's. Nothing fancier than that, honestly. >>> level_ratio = 1.5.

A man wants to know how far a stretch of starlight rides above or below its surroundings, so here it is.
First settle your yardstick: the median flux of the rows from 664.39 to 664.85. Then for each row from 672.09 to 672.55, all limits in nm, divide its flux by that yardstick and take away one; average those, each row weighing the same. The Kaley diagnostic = 0.58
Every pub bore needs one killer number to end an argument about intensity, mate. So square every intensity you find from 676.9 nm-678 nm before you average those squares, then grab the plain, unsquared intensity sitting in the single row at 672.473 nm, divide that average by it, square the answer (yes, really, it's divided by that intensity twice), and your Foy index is 294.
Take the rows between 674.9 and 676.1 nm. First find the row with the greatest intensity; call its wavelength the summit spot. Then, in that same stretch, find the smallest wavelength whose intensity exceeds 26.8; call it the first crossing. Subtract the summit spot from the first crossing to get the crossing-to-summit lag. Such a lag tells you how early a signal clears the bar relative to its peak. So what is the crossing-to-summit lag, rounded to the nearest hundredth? -0.31 nm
